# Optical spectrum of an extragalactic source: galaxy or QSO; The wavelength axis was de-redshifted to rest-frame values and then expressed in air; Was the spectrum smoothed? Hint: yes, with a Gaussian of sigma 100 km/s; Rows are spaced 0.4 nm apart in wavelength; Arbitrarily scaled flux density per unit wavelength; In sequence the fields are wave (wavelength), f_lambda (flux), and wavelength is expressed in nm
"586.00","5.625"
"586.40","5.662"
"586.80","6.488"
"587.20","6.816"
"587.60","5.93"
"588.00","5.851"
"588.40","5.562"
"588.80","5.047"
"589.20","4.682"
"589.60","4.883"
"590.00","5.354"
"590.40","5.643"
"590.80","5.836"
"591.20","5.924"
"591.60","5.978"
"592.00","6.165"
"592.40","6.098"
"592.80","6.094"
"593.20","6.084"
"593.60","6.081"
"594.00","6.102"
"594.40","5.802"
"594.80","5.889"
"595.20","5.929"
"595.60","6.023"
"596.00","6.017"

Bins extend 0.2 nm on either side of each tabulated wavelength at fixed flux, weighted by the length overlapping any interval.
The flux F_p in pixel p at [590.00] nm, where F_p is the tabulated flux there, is 5.354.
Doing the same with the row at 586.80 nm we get 6.488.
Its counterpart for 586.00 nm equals 5.625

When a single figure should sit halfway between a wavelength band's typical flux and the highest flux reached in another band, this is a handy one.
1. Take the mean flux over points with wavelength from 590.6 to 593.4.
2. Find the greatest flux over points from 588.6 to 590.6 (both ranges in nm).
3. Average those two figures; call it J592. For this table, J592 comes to 5.8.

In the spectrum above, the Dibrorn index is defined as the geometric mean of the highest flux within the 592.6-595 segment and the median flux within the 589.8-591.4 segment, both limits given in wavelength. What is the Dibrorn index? 5.92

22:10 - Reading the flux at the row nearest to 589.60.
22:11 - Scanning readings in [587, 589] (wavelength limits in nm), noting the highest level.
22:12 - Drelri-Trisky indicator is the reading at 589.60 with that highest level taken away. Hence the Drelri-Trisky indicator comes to -1.9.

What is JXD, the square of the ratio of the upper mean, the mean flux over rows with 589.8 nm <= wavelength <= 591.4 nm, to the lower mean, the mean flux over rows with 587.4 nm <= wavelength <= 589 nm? 1.03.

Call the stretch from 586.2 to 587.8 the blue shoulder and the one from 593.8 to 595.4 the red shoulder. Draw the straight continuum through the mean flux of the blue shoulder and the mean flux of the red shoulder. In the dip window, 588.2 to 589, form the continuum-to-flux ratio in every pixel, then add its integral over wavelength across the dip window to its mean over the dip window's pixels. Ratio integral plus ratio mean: 2.10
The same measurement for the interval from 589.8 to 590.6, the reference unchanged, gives 2.00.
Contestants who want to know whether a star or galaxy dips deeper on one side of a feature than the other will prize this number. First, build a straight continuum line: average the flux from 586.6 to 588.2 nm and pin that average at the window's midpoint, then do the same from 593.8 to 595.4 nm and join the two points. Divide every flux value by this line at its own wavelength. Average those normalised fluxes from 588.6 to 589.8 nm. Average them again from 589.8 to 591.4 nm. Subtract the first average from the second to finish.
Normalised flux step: 0.14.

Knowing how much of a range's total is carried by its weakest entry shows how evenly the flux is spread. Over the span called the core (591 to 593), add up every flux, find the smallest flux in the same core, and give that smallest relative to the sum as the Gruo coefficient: 0.196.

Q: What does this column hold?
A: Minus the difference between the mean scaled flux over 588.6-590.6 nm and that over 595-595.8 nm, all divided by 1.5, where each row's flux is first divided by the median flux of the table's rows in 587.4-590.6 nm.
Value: 0.10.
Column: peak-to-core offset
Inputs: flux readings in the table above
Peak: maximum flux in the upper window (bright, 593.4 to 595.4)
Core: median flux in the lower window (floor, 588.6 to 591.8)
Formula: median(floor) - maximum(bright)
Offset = -0.6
